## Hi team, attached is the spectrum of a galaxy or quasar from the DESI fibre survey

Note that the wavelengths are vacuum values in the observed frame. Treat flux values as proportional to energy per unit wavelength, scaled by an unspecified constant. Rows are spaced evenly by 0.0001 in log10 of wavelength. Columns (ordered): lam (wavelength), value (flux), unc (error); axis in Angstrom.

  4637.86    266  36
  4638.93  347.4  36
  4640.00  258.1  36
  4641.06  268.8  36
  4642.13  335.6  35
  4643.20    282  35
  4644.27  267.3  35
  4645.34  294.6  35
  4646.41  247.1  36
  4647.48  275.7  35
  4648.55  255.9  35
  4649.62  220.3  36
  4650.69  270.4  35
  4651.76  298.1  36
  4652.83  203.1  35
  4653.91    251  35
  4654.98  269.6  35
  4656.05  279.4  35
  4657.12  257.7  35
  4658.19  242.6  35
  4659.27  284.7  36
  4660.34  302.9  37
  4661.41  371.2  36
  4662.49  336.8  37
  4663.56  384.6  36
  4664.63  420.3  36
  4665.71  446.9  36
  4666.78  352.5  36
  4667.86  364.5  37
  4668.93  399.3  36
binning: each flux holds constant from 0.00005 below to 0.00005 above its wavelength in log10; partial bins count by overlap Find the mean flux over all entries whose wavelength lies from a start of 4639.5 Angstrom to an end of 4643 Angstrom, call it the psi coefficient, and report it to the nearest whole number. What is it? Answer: 288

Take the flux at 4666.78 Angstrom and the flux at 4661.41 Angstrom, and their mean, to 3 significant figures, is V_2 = 362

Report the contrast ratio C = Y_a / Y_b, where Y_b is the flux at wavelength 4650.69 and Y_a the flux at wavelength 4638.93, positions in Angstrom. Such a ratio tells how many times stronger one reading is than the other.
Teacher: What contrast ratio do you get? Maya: 1.28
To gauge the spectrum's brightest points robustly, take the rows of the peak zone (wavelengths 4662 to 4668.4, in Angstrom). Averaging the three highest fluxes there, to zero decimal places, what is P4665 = 417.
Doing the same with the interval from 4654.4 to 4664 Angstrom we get 364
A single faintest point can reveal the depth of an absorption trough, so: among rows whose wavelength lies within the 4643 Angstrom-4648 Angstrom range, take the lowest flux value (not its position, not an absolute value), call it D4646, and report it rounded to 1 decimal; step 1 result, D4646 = 247.1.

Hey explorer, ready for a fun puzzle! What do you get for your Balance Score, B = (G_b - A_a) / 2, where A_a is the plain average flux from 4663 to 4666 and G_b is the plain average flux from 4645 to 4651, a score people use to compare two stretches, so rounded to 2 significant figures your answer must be -78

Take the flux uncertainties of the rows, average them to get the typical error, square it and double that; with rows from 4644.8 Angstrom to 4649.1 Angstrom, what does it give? 2485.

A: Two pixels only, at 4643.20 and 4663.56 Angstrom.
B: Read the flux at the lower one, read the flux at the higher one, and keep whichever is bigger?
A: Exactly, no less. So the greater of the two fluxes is 385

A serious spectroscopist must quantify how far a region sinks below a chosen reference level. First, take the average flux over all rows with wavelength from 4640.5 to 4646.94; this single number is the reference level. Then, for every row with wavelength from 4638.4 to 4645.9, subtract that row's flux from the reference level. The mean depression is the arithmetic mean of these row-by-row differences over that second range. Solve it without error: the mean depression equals -11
